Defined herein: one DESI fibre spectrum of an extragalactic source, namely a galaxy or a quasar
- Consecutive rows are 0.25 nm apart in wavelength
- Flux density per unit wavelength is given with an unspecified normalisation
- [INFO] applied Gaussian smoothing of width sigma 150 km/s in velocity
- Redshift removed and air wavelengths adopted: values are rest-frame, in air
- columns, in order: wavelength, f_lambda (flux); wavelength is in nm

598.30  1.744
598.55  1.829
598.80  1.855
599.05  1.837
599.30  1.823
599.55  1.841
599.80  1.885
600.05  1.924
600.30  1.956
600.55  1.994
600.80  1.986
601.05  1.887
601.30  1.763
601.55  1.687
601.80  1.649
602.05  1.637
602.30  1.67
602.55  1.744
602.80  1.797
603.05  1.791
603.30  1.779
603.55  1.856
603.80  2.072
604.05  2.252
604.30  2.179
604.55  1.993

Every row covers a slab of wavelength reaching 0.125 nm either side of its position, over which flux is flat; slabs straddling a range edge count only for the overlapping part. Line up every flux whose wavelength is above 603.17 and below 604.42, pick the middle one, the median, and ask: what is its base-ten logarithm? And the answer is 0.316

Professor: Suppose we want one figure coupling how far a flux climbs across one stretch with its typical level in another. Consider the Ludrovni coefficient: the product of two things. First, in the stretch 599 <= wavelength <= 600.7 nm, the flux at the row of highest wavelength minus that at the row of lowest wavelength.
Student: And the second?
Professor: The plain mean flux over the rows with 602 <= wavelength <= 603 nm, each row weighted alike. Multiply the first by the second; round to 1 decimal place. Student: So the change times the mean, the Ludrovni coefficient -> 0.3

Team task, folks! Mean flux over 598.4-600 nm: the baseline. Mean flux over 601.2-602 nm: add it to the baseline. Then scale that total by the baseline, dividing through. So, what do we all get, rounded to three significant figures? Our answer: 1.92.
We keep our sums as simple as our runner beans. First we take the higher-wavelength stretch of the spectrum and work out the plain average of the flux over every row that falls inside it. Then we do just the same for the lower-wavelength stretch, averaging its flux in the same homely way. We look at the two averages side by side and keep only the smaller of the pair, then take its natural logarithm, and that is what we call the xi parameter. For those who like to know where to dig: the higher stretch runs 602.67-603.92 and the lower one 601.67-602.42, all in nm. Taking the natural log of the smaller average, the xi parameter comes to 0.502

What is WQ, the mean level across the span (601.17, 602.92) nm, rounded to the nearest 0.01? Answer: 1.71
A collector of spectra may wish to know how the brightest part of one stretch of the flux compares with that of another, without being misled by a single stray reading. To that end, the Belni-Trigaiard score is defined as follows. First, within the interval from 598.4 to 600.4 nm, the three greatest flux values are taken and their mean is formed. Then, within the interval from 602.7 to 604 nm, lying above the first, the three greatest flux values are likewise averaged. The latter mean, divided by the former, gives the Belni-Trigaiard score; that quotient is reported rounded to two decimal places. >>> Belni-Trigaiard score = 0.99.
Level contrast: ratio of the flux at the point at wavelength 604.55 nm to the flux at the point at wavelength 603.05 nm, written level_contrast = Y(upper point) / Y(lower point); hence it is 1.11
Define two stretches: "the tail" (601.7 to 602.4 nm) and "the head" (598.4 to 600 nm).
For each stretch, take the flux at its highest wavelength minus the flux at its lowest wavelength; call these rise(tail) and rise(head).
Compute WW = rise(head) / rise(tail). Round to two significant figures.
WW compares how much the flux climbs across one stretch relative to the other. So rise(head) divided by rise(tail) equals 2.7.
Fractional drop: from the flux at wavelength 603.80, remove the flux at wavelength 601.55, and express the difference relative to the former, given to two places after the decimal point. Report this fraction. 0.19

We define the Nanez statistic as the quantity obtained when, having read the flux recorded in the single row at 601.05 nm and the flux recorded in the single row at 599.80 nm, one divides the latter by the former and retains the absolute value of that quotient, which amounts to 0.999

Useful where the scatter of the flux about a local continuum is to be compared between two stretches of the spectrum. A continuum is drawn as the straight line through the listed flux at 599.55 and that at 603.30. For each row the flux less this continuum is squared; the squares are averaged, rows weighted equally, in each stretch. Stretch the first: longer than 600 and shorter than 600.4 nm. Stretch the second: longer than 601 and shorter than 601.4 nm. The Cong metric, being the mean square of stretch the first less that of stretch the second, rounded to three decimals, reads 0.009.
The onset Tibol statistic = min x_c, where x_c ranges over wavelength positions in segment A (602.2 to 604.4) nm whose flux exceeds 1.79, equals 602.80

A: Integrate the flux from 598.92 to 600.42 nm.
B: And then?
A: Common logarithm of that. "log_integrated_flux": 0.45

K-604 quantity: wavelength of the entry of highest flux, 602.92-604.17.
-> 604.05 nm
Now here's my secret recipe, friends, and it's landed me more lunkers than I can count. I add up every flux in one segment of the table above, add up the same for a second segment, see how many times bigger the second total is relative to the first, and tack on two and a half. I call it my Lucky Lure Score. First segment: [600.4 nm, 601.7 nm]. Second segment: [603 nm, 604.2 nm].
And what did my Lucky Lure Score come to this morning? 3.55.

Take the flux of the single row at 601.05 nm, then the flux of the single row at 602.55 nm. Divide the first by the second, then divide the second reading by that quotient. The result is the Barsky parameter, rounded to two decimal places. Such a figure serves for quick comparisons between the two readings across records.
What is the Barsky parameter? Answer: 1.61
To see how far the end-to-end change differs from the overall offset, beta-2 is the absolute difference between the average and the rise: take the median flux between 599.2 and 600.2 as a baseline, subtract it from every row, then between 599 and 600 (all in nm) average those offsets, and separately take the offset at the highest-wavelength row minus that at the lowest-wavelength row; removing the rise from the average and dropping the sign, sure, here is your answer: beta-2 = 0.06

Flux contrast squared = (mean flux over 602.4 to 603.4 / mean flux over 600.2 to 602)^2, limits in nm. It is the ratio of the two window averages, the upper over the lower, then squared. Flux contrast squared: 0.93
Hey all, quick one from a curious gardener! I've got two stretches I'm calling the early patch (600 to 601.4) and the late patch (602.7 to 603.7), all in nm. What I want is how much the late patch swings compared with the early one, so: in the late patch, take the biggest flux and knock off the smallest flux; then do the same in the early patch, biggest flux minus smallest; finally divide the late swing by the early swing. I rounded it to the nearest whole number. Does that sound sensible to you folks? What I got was 0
